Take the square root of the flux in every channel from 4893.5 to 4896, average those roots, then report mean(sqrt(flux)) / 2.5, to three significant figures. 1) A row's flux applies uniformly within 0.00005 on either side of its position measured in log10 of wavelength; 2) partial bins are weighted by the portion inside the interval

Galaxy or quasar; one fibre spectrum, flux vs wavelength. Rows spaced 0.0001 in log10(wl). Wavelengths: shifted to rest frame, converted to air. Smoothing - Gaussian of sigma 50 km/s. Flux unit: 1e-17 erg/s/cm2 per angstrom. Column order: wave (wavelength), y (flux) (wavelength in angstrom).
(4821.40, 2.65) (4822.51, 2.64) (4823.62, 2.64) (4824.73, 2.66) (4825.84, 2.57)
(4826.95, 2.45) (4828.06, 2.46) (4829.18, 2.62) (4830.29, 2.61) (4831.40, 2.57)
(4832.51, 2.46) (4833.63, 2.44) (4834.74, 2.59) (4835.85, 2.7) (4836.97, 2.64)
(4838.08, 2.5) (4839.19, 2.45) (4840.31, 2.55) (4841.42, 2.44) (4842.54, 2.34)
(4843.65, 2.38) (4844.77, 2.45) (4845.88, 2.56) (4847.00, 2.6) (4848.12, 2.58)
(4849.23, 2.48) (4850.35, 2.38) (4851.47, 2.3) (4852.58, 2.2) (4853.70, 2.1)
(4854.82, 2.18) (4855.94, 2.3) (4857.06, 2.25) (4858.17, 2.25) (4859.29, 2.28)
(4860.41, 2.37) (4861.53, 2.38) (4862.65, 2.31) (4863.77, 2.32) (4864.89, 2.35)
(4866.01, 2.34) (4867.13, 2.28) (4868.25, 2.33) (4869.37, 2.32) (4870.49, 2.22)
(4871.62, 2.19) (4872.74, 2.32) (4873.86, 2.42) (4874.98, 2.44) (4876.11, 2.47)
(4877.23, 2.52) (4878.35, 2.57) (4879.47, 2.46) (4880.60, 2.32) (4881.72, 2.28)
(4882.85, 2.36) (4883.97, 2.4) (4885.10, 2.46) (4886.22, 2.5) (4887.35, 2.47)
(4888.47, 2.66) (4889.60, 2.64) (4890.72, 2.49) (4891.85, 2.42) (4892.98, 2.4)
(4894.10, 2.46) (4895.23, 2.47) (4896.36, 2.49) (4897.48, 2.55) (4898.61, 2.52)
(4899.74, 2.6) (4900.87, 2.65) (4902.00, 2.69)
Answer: 0.628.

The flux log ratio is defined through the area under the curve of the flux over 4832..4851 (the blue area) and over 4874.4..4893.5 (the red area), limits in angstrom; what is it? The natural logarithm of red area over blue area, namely -0.01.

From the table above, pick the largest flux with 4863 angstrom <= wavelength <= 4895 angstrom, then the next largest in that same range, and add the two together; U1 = 5.30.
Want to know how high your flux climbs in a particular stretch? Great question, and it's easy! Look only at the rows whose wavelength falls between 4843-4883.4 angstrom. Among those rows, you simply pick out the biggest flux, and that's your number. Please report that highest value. 2.6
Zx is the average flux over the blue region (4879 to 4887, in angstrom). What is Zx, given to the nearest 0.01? 2.40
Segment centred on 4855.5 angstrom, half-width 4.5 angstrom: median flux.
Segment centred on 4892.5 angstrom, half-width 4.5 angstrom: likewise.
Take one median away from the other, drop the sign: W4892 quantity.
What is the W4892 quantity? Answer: 0.23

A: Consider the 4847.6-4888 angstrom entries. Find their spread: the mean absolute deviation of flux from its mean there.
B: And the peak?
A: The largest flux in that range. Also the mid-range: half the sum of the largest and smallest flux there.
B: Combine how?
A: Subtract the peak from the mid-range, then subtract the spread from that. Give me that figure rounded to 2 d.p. -0.33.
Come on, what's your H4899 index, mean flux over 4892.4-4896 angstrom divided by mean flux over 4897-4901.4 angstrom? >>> 0.95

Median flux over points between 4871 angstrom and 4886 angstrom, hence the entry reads 2.42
